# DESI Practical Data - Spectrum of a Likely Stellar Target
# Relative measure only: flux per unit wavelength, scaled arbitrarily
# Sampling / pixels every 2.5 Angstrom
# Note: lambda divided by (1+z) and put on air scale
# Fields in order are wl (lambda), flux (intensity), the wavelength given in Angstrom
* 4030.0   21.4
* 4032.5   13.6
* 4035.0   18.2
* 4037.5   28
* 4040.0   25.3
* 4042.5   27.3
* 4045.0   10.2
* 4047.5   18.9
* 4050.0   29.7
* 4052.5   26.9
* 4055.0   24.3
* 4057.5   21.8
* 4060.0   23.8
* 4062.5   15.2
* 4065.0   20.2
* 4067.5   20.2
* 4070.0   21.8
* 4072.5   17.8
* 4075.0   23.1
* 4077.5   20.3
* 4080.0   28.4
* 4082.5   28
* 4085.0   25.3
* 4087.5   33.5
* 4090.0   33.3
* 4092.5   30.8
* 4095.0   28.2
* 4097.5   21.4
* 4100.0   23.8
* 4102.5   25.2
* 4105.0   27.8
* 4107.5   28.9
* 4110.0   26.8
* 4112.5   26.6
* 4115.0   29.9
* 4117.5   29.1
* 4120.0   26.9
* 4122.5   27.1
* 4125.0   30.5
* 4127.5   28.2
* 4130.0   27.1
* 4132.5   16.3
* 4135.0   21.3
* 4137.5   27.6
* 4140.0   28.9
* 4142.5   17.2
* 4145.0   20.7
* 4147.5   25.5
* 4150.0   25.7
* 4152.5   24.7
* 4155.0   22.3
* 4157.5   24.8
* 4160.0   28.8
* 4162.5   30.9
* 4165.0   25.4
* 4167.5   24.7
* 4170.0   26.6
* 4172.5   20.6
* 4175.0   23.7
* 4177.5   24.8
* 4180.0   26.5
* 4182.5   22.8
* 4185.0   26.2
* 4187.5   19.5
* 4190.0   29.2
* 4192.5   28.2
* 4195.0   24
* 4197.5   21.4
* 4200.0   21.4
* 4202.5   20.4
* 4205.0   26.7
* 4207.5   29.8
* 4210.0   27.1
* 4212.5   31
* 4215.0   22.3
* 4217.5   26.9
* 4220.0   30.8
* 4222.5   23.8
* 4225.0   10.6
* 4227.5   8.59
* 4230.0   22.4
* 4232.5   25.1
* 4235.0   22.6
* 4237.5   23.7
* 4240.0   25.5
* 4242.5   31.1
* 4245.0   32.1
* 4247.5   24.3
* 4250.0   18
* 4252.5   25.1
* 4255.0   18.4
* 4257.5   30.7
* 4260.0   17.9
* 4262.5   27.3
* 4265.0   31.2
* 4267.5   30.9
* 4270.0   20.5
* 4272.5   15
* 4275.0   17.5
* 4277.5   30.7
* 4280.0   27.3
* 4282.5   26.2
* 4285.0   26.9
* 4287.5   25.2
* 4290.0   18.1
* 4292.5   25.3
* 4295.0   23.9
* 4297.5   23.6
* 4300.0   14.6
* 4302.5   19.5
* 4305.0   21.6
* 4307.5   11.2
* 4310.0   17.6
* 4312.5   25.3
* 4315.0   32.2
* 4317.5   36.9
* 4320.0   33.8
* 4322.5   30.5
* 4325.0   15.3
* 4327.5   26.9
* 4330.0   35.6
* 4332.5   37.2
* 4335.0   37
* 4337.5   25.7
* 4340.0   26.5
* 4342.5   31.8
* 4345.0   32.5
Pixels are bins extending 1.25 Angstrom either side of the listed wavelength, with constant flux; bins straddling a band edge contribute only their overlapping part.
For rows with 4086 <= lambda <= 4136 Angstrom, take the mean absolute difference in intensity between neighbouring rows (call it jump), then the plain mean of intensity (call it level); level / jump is 10.1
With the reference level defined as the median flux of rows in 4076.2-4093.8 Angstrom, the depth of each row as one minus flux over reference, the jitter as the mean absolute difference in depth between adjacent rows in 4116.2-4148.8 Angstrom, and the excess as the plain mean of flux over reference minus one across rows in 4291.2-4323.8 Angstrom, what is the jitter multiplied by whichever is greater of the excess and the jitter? 0.024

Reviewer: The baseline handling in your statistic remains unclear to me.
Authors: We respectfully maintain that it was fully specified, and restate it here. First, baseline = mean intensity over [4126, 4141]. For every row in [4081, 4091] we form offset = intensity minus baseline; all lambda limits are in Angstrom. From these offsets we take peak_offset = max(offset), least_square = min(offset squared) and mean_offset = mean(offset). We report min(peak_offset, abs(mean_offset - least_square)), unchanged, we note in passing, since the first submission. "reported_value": 5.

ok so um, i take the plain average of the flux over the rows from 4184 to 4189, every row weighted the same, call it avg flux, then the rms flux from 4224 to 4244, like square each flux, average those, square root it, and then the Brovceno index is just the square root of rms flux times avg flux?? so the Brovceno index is 23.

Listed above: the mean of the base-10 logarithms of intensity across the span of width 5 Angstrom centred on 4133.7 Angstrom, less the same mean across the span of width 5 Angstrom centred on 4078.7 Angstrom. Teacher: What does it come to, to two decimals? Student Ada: -0.11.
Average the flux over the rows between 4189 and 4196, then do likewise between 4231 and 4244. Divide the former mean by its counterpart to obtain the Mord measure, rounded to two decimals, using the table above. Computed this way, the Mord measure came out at 1.06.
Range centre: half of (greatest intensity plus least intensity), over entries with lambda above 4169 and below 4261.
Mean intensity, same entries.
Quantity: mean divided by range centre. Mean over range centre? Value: 1.18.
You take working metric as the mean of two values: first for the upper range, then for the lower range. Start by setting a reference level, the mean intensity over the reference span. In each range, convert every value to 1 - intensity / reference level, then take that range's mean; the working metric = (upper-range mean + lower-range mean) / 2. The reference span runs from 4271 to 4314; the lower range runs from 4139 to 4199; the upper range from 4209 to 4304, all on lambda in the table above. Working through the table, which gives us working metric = -0.11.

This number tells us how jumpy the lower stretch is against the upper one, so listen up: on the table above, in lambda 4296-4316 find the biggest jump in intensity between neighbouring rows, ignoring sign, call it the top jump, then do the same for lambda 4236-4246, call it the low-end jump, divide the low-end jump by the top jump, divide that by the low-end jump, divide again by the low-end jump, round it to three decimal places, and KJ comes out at 0.017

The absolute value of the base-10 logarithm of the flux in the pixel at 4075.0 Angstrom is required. 1.36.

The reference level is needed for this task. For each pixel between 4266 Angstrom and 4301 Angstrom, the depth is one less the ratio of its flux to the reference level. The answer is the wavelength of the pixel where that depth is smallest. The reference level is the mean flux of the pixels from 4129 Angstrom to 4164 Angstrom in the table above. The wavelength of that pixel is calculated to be 4267.5 Angstrom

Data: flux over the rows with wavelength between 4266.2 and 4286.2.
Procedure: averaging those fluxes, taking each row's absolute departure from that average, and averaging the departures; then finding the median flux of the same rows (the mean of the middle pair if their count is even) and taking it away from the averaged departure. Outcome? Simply -21.5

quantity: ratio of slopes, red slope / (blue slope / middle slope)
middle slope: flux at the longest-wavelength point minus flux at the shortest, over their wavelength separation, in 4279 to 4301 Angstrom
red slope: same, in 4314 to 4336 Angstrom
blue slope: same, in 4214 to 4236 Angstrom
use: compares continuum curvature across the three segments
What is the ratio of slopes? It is -10.2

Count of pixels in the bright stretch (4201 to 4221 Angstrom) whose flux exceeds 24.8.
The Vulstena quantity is 6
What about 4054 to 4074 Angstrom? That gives 0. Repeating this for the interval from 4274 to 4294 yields 6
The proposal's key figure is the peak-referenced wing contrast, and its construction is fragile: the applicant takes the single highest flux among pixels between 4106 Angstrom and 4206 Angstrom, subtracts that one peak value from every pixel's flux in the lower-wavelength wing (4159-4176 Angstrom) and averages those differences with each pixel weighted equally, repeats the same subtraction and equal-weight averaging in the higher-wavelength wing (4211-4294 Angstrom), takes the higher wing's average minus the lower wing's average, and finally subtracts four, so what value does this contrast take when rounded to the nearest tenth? -5.8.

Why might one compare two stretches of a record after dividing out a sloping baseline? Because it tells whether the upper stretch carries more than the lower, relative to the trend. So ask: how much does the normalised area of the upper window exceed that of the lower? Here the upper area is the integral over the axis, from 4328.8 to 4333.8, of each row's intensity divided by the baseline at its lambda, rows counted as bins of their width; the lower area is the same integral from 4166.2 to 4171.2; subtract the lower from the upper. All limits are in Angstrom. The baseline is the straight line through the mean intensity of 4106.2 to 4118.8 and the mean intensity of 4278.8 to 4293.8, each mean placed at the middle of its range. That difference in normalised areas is 2.9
